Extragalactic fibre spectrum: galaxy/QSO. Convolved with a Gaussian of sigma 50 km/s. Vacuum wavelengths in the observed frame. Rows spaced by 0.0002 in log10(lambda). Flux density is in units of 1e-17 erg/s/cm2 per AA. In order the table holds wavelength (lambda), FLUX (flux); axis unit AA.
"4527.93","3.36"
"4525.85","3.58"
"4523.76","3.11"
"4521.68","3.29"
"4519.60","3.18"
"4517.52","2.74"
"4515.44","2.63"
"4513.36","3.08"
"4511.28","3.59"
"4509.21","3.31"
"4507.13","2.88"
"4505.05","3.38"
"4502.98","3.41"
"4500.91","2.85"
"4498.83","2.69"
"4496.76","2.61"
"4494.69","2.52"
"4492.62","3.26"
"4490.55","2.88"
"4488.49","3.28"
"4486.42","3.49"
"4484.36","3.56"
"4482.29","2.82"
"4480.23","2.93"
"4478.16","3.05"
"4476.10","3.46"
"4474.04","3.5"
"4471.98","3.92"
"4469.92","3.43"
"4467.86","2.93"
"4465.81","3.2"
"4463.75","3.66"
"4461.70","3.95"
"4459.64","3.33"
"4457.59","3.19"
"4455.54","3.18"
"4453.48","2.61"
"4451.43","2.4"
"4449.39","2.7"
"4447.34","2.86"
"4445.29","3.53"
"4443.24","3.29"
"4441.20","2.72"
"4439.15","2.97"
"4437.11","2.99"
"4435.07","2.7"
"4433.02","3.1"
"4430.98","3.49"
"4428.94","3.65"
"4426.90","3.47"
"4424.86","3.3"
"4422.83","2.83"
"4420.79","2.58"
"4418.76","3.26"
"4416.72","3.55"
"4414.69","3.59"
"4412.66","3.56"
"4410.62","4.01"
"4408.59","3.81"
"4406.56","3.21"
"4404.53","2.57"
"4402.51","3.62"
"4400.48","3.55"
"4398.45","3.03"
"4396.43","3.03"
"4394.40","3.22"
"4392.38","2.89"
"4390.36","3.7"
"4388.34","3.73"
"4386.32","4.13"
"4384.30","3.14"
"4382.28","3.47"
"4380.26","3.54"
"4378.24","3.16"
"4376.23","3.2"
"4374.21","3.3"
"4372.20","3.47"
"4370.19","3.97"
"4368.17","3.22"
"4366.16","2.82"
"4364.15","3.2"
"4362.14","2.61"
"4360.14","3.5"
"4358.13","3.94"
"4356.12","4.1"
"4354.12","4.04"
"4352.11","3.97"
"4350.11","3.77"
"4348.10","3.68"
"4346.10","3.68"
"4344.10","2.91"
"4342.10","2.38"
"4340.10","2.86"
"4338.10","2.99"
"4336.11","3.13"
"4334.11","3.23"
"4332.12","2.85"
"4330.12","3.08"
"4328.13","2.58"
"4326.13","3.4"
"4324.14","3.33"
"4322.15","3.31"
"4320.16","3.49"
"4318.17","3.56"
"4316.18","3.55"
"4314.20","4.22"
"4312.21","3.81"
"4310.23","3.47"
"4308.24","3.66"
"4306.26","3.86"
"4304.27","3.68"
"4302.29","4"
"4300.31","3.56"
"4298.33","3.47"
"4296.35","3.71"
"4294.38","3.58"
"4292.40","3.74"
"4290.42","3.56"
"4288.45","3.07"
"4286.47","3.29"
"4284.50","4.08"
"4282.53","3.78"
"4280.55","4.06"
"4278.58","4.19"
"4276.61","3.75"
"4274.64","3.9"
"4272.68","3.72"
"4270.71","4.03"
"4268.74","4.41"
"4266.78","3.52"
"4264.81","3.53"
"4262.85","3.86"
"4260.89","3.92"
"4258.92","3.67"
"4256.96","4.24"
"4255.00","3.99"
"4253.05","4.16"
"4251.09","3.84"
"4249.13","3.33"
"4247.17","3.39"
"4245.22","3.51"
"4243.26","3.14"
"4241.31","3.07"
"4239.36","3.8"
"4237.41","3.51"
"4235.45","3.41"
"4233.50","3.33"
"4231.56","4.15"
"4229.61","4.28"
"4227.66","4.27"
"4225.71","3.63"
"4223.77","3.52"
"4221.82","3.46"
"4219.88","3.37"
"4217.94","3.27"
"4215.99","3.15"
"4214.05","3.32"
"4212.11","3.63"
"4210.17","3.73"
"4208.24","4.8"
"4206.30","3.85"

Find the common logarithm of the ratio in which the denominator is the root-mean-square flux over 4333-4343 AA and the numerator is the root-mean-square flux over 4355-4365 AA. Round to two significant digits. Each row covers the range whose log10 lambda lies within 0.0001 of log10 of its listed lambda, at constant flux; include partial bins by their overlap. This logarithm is 0.078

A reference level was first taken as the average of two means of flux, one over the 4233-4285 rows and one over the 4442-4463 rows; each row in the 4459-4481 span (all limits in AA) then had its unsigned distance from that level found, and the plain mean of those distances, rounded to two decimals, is 0.28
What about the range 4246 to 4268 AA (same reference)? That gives 0.37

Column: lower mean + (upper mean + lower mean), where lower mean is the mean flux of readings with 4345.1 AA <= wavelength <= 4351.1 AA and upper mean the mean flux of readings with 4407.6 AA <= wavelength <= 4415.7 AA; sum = 11.2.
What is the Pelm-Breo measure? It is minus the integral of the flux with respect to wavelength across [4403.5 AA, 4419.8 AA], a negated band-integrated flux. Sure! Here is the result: -56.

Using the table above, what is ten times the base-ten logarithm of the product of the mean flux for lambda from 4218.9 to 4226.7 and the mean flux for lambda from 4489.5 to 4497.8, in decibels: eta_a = 9.9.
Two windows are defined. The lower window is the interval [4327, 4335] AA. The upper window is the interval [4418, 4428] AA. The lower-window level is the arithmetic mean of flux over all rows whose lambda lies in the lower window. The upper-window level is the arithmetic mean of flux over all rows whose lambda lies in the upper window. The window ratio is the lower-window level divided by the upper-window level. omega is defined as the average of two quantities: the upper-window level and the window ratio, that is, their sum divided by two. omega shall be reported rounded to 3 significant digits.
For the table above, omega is 2.02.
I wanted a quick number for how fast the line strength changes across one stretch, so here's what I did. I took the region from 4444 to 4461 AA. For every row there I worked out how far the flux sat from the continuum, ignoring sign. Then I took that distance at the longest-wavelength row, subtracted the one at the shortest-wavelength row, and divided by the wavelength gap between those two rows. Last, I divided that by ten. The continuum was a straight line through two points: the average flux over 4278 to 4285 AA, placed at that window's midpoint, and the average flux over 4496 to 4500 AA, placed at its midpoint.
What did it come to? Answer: -0.0008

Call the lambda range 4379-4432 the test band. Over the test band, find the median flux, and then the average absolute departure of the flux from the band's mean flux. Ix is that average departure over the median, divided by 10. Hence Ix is 0.0092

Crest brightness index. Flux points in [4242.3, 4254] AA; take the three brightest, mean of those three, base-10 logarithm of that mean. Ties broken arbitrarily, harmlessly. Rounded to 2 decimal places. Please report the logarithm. 0.58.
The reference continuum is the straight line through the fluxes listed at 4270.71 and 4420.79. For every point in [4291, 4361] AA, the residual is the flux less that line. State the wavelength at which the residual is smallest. 4342.10 AA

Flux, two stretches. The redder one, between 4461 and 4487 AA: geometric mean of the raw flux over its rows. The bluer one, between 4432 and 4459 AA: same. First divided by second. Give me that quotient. 1.15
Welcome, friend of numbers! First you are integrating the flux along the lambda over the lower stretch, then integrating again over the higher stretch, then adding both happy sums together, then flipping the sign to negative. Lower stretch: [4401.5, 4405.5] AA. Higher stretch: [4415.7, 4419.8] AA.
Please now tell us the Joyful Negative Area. -26.4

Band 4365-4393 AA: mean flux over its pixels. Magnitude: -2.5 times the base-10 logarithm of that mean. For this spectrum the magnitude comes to -1.33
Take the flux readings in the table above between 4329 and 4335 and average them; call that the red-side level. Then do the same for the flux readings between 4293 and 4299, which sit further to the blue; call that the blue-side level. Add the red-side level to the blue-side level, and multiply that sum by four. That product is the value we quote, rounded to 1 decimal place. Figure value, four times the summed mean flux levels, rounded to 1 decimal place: 26.6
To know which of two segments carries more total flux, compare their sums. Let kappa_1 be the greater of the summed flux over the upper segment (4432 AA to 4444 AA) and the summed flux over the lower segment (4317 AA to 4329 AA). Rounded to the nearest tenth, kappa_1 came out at 19.7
